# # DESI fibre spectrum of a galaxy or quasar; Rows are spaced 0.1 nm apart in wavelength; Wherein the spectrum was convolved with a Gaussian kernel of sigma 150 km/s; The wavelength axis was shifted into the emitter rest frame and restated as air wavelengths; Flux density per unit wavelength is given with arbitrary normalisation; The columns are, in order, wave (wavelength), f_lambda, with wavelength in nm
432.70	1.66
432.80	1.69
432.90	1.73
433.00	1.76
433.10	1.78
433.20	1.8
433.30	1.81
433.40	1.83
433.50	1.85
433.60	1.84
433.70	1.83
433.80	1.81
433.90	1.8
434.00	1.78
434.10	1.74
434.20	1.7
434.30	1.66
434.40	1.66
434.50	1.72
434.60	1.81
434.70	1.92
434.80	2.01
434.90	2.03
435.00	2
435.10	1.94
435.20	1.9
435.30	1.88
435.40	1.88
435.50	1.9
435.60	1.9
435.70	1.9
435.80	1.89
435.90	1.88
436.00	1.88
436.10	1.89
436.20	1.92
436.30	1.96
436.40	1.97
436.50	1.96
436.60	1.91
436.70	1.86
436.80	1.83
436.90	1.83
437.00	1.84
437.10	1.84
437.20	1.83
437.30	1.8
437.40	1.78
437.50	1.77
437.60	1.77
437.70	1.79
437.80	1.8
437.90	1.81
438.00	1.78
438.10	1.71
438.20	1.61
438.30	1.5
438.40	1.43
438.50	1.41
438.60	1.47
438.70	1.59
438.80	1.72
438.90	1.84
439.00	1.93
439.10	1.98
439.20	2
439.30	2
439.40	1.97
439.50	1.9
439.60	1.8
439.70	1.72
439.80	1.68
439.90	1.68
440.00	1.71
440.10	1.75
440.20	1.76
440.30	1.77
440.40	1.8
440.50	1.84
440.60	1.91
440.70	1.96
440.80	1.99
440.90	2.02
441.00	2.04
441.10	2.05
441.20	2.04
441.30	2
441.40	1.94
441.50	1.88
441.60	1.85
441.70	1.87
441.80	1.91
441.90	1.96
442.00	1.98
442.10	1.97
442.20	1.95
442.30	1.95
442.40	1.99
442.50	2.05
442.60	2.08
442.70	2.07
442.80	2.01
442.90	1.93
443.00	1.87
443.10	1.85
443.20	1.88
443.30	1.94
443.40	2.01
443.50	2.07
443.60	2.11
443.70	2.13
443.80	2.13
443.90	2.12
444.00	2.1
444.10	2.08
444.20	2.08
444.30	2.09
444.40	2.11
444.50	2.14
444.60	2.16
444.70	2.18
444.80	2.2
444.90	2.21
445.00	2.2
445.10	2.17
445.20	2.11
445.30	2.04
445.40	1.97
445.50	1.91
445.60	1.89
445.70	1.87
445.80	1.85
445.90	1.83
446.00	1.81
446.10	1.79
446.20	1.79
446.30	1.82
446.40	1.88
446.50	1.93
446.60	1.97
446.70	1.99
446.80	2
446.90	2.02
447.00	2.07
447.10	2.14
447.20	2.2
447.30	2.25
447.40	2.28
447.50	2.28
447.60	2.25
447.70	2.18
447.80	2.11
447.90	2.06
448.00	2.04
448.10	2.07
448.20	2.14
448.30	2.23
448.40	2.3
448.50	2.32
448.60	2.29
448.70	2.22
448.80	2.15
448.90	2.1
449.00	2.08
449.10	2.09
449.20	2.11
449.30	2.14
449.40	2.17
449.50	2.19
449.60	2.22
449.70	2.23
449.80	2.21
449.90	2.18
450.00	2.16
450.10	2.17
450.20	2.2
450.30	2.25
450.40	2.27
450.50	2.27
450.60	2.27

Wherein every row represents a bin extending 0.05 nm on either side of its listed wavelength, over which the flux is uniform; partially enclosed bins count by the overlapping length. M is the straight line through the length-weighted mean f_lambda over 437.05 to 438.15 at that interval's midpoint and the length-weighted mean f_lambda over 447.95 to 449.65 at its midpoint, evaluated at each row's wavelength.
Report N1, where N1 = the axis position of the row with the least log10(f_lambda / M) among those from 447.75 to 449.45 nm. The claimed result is 448.00 nm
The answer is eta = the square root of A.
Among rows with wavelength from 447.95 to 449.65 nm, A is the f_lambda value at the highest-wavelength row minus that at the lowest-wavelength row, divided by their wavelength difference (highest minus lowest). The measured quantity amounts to 0.34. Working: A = 0.11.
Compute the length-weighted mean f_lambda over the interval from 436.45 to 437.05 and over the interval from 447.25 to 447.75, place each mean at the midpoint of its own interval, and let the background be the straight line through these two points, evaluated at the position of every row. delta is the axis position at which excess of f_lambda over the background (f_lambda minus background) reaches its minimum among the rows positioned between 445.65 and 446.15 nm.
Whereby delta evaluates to 446.10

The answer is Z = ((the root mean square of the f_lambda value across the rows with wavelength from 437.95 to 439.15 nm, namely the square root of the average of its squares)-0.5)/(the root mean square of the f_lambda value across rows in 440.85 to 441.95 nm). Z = 0.60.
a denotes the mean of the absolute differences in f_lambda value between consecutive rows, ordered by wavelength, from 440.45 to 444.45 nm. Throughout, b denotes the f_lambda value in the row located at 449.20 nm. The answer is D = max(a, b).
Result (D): 2.1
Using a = 0.033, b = 2.11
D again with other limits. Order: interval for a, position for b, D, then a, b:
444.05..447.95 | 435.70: 1.9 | 0.033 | 1.9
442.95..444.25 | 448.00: 2.0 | 0.029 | 2.04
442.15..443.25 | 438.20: 1.6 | 0.039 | 1.61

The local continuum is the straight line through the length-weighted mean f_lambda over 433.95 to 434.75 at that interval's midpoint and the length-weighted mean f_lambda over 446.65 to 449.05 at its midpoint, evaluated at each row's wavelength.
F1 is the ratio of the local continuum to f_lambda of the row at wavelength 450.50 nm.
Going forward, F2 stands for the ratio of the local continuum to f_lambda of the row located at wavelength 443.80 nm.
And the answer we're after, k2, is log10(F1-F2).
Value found -1.52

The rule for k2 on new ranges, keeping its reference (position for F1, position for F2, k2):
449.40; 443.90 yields -1.26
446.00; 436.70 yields -0.74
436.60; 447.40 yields -1.96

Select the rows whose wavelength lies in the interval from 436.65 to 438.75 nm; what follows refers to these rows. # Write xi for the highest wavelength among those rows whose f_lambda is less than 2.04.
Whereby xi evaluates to 438.70 nm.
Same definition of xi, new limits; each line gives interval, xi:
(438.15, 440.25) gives 440.20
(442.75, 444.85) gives 443.40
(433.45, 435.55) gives 435.50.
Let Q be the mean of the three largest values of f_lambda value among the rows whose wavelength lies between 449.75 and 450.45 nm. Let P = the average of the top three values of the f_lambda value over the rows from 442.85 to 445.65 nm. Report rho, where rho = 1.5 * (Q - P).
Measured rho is 0.1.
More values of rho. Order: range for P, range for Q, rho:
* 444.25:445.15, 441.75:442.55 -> -0.3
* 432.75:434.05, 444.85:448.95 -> 0.7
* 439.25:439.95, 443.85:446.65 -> 0.4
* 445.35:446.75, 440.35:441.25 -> 0.1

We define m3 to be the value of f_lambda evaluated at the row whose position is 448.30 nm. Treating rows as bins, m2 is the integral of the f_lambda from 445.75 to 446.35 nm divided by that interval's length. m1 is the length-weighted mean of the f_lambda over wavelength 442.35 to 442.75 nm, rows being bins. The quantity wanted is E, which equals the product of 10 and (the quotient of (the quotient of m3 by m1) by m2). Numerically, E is 6.0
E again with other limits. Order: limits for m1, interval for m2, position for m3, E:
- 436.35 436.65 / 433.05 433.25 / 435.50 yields 5.5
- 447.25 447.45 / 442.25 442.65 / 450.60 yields 5.0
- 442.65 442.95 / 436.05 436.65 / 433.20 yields 4.6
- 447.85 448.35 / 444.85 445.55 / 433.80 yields 4.1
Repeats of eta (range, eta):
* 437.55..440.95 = 0.28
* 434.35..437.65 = 0.19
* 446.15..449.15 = 0.32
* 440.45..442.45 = 0.28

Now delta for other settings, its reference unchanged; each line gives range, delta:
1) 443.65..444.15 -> 444.10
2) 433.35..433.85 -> 433.80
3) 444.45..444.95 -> 444.50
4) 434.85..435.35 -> 435.30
